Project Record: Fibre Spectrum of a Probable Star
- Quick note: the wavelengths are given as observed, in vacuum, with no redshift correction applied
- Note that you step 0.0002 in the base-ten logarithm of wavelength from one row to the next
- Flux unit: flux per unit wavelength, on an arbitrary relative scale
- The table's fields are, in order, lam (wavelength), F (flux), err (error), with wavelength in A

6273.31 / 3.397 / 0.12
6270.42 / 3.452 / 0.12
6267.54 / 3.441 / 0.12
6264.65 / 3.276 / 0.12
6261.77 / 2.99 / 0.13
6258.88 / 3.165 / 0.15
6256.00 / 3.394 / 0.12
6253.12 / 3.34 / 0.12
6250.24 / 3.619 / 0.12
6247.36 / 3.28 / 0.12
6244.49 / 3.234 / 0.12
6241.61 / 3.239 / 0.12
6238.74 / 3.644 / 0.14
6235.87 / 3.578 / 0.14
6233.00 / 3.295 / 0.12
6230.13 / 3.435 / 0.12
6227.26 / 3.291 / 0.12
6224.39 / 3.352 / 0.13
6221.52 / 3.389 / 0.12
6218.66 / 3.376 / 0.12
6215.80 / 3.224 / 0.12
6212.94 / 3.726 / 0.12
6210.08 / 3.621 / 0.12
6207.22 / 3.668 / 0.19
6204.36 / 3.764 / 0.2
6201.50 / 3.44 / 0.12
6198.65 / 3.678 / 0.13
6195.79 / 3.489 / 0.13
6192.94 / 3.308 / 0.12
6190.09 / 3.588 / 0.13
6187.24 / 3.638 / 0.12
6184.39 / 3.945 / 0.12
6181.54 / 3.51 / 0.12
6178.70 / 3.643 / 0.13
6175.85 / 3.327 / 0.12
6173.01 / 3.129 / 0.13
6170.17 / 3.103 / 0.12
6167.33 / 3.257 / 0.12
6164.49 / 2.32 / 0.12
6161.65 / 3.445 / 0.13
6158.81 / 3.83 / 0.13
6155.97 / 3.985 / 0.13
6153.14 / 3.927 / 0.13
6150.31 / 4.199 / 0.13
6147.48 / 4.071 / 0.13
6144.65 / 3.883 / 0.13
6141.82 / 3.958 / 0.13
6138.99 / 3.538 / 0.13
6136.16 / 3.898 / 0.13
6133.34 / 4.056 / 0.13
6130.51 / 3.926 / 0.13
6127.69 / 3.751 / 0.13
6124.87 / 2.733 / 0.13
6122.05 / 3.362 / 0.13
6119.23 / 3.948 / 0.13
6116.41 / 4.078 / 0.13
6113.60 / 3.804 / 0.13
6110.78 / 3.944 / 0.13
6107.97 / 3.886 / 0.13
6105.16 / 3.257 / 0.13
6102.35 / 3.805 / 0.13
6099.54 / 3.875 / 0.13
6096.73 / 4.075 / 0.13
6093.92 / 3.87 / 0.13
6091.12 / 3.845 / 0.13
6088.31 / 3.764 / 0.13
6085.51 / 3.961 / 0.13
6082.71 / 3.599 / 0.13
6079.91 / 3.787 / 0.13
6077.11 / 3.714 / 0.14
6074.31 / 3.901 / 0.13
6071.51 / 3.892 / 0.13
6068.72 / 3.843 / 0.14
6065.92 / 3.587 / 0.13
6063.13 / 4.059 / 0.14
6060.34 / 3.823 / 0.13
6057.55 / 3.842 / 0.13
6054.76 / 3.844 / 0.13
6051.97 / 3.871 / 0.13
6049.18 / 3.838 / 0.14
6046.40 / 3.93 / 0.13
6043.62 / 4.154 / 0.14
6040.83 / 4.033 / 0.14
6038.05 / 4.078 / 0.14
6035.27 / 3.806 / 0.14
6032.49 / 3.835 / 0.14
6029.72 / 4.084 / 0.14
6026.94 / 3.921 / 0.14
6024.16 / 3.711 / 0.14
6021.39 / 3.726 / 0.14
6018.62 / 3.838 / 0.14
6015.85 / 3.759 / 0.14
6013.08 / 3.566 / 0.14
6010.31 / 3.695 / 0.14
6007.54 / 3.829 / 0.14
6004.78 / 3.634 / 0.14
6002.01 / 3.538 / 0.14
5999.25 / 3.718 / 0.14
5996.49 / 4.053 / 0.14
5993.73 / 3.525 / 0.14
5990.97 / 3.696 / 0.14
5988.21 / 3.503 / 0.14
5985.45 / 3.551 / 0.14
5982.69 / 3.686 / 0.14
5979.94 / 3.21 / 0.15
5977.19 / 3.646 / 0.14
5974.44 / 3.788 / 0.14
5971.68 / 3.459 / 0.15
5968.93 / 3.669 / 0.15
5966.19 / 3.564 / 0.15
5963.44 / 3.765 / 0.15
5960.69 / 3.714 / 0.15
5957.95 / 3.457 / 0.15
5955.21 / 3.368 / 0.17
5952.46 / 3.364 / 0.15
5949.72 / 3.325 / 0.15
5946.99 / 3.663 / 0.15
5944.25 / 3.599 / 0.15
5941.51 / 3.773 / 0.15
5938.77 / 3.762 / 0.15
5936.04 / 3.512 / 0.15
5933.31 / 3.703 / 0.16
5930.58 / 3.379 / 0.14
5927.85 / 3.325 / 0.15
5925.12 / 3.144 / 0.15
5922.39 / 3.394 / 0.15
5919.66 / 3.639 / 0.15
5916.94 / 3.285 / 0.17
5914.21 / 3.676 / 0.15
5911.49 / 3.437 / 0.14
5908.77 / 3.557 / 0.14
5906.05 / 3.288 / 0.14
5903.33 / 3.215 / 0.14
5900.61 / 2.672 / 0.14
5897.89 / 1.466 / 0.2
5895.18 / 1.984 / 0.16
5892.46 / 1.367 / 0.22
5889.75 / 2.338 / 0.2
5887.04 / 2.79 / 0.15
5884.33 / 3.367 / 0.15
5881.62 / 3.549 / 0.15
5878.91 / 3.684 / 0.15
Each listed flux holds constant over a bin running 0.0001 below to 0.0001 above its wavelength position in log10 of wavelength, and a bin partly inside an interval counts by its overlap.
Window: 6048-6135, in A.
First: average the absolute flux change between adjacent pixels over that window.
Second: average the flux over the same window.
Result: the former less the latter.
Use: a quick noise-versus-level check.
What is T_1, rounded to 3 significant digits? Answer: -3.56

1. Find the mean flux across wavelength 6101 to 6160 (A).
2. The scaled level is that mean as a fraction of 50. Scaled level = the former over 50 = 0.076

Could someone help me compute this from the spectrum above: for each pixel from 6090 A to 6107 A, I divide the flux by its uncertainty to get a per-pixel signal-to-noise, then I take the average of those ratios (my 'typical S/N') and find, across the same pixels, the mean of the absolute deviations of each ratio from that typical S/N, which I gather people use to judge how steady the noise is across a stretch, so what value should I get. 1.4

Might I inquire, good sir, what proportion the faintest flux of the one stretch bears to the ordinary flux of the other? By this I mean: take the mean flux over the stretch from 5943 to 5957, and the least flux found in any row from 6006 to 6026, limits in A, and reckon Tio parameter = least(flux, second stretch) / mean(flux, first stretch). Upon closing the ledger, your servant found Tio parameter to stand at 1.03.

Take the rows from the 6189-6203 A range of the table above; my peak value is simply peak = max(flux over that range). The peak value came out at 3.678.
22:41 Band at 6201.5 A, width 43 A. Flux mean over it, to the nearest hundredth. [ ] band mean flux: 3.56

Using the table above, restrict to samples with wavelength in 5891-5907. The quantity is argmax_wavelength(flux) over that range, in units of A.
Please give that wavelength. 5906.05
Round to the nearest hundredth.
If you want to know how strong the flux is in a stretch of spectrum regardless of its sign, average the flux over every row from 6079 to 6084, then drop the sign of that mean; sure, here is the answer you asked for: 3.69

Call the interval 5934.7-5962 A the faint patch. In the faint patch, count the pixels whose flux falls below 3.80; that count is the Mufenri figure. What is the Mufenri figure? 10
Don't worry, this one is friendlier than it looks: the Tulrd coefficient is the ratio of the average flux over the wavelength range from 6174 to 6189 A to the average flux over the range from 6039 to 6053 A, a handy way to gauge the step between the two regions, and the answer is 0.91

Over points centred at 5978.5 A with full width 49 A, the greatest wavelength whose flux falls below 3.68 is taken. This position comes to 6002.01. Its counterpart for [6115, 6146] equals 6138.99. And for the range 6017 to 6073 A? 6065.92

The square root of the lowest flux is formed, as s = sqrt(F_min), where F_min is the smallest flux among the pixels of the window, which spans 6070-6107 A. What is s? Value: 1.80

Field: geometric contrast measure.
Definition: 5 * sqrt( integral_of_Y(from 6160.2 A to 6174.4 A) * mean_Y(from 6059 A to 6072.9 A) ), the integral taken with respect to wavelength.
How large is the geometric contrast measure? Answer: 64.5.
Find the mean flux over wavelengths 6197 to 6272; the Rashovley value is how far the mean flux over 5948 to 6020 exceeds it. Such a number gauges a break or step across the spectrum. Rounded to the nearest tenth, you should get 0.2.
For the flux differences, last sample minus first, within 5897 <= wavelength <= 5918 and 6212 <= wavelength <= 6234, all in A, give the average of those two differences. 0.69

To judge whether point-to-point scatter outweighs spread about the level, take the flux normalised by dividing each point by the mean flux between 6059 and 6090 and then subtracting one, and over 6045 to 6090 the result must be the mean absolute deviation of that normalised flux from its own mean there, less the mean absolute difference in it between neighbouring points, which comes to -0.016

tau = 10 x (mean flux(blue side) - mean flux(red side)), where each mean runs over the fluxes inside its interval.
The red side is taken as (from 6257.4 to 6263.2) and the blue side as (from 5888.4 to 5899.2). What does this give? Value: -13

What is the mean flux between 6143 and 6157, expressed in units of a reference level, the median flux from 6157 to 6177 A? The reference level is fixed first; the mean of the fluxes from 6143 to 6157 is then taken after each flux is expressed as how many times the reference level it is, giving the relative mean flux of 1.23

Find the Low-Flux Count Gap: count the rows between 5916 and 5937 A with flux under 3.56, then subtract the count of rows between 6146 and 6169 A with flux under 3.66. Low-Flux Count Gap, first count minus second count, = 3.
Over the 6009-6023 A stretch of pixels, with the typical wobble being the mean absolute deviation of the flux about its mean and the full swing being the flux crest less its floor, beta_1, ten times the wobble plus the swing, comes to 1.0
